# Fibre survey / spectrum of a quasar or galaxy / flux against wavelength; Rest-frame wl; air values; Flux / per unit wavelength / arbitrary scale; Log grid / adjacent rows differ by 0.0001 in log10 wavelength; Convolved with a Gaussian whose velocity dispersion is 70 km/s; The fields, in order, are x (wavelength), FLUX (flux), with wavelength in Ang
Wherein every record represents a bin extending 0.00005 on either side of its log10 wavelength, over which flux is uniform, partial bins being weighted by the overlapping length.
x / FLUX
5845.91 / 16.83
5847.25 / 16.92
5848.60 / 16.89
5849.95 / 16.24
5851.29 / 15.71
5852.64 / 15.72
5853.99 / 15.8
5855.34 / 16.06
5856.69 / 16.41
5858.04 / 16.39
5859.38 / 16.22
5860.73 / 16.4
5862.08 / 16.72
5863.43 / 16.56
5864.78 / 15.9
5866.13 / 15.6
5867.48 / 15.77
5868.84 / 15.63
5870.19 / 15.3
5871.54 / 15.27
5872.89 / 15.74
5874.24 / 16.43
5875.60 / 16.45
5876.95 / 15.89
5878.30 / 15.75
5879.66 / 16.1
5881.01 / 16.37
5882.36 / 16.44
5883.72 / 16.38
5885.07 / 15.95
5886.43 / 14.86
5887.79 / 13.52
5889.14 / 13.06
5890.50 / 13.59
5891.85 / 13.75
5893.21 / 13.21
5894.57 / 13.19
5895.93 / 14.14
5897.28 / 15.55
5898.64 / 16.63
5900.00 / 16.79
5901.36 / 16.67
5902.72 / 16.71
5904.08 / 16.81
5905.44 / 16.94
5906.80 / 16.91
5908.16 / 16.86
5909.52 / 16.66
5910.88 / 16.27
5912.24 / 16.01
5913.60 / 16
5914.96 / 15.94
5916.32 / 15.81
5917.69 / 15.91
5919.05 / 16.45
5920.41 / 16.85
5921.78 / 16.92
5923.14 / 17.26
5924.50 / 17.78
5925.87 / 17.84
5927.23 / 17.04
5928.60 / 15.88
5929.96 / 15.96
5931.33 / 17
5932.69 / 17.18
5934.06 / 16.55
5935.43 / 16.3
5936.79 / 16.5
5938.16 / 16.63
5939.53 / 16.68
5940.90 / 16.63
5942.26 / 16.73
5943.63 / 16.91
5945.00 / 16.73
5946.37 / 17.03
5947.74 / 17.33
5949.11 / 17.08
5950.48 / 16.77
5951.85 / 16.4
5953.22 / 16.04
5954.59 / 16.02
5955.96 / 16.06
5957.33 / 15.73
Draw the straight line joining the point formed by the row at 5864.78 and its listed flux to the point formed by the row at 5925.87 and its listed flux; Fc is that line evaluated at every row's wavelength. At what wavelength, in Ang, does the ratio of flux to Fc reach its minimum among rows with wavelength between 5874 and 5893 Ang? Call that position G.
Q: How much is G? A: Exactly 5889.14 Ang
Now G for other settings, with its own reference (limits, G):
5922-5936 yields 5928.60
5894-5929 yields 5894.57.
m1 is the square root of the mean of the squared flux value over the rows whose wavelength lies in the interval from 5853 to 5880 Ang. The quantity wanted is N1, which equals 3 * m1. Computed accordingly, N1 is 48.1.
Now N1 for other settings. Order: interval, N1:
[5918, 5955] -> 50.3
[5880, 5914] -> 46.9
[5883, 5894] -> 43.0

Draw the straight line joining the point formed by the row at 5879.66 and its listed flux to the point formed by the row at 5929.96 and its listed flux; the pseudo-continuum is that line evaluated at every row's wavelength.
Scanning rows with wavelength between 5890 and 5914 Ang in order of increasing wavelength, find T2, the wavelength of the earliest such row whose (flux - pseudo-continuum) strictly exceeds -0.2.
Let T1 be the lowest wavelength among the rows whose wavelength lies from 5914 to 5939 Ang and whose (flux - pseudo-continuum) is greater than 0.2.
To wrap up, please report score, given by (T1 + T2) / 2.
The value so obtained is 5908.8 Ang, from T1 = 5919.05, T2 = 5898.64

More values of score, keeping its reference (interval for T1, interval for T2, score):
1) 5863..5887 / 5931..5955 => 5897.4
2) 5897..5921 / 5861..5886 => 5880.4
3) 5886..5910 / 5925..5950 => 5912.3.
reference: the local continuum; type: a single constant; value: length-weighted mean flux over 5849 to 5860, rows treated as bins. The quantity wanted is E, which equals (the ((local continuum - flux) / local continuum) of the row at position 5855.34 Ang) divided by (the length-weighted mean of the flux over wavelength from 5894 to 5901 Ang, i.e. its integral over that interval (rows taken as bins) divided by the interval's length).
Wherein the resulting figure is 0.000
